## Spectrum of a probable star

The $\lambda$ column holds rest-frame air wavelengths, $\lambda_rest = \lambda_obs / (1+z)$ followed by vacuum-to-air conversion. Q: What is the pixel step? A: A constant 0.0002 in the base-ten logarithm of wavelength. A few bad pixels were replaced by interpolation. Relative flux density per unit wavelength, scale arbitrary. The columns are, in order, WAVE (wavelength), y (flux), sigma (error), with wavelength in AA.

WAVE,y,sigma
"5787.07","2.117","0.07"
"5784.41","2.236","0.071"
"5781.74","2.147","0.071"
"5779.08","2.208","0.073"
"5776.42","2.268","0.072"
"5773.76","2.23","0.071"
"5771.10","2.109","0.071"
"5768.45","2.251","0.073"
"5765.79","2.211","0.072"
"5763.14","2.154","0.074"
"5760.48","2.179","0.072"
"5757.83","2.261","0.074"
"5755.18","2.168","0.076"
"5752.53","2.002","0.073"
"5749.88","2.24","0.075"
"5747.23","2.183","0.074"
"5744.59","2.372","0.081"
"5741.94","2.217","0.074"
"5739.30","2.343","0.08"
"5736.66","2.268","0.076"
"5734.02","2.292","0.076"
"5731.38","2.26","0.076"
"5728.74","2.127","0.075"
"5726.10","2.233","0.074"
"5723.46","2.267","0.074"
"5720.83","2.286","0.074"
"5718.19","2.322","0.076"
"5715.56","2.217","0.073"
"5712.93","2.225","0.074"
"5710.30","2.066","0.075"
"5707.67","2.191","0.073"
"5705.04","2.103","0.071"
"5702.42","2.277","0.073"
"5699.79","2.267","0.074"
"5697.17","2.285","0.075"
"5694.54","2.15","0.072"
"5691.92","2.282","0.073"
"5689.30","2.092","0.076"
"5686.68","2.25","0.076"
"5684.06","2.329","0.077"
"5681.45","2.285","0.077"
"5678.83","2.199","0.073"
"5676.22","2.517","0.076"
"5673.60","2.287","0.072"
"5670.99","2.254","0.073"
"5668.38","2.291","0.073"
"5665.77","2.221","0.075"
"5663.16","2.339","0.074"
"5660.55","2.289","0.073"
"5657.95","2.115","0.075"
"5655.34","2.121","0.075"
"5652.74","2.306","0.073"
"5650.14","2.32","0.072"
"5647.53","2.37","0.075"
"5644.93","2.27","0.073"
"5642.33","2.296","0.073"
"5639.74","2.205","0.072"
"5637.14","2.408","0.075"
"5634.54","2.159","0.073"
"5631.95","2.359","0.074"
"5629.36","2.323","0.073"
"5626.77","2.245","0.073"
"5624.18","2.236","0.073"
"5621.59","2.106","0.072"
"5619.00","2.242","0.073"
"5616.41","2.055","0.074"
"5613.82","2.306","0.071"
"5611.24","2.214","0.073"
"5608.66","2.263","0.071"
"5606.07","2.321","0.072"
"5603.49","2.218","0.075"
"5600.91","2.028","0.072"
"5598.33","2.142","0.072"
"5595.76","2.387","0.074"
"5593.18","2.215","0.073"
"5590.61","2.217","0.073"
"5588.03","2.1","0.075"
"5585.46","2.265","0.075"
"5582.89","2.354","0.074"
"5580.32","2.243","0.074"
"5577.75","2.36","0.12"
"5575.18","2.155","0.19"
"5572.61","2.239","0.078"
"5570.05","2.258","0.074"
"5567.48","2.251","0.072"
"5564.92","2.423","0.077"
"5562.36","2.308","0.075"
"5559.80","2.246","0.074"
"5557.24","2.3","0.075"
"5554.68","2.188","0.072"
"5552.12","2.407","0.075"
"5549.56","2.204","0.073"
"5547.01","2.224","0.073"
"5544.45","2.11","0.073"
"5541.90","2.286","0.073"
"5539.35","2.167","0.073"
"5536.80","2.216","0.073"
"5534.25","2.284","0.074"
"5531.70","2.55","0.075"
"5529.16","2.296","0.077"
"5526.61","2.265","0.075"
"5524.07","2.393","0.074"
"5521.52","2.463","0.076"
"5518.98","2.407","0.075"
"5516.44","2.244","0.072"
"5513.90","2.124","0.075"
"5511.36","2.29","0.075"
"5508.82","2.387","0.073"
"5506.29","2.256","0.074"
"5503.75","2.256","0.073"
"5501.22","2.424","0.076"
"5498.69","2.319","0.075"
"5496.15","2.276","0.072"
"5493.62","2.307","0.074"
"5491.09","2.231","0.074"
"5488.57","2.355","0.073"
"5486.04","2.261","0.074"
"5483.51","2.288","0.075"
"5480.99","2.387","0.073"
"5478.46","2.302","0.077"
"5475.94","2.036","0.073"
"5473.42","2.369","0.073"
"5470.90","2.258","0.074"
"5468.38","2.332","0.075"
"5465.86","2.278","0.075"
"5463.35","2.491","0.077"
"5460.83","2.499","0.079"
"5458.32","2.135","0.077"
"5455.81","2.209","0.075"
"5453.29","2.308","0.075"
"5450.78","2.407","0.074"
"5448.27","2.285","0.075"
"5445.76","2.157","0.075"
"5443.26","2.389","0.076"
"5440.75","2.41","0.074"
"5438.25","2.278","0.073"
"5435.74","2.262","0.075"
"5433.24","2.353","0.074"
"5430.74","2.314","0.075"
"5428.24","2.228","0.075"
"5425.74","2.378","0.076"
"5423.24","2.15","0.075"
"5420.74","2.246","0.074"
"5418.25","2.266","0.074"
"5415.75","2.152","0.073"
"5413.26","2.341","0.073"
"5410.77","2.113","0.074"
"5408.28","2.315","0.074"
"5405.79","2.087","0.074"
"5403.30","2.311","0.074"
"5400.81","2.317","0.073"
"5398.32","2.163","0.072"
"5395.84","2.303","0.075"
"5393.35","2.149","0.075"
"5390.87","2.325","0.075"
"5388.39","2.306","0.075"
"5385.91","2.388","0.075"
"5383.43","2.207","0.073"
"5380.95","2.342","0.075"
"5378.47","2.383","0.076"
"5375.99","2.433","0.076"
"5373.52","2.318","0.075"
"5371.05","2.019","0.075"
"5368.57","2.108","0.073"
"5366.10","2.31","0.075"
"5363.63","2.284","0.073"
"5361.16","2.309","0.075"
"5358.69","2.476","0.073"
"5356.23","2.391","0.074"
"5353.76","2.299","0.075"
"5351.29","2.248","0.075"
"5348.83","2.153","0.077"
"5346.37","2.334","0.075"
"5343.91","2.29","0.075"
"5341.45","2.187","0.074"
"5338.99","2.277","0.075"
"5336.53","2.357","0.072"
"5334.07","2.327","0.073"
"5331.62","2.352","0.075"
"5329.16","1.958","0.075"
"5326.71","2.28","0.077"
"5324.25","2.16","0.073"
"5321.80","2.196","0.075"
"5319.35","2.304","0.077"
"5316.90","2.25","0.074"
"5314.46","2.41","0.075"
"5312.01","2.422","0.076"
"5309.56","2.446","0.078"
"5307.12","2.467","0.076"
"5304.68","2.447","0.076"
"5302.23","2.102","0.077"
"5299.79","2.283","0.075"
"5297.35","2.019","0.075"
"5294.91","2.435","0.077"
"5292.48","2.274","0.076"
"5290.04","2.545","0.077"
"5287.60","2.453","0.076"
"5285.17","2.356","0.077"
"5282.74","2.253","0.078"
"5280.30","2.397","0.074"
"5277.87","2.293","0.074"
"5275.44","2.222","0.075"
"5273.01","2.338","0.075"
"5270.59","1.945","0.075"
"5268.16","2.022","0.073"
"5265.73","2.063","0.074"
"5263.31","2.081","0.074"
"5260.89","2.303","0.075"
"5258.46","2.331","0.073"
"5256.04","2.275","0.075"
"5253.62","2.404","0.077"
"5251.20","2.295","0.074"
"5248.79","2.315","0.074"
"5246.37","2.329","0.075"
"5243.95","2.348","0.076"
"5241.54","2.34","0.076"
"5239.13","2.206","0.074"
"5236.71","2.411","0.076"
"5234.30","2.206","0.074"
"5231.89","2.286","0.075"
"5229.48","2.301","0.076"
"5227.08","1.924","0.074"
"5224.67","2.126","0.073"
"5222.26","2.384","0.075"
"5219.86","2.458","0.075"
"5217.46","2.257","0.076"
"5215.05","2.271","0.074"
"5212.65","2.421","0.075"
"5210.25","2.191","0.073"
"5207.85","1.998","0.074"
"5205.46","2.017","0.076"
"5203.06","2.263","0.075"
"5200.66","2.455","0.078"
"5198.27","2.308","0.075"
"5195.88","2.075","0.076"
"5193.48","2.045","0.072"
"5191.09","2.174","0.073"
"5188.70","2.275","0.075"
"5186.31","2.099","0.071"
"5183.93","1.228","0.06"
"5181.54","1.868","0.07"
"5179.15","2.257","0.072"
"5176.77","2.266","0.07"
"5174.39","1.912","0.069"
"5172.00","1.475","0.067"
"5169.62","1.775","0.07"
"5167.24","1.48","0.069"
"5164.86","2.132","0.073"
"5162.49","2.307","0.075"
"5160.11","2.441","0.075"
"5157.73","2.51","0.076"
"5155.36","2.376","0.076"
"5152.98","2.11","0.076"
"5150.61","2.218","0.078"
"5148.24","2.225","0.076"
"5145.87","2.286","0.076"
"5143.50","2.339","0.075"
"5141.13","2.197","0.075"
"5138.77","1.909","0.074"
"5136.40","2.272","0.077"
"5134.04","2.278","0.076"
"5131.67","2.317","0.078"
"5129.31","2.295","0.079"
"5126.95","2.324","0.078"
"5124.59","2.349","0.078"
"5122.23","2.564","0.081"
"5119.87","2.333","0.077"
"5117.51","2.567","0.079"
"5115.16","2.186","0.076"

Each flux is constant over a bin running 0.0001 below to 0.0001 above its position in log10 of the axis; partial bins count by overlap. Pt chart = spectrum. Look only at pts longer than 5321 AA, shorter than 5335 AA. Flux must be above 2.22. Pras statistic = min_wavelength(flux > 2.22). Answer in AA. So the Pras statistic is 5326.71 AA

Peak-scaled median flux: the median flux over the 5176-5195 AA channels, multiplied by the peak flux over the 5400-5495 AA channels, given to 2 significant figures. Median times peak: 5.3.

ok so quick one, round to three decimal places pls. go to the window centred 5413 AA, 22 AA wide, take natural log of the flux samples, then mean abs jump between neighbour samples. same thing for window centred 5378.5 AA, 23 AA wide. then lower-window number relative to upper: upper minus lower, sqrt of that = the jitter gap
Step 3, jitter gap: 0.135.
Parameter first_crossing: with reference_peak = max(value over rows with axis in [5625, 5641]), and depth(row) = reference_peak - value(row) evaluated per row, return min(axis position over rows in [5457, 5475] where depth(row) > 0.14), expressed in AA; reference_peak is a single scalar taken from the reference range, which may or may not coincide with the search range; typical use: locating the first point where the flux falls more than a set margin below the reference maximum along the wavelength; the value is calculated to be 5458.32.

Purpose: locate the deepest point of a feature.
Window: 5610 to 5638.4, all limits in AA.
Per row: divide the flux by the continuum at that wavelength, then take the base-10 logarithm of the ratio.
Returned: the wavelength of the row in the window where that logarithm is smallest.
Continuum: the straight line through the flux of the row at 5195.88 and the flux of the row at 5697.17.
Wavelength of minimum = 5616.41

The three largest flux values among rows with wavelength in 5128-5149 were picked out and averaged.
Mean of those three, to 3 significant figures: 2.32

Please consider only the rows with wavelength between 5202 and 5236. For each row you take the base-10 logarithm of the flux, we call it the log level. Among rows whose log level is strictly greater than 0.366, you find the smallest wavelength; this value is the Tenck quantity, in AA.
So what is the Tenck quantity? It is 5212.65 AA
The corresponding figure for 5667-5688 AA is 5676.22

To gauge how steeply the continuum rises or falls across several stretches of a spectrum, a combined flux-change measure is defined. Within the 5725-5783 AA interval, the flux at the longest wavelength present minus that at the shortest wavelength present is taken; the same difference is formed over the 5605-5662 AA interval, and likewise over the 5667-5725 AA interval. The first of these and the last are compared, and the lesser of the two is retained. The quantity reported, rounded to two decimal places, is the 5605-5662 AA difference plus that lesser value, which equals -0.12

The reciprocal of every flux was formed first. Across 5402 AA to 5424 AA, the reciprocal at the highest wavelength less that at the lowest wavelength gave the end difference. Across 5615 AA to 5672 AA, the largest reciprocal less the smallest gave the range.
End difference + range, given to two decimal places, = 0.10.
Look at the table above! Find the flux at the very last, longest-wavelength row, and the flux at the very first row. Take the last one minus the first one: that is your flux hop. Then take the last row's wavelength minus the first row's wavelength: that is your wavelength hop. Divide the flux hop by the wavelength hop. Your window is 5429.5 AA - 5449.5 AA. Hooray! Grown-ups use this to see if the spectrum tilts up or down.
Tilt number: -0.0017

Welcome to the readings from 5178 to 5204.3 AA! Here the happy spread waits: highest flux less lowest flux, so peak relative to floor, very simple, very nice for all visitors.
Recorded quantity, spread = 1.23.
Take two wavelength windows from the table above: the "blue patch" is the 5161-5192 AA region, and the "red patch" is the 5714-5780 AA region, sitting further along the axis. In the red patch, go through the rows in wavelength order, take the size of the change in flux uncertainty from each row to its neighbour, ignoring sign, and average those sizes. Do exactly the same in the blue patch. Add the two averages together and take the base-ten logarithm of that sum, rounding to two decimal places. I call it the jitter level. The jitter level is -2.24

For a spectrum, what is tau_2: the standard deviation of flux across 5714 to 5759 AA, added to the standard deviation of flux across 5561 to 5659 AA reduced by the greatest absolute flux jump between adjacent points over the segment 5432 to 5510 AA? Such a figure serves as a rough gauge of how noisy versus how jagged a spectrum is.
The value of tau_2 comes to -0.18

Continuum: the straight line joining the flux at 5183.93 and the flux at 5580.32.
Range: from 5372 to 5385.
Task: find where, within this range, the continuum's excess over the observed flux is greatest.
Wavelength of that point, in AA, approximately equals 5383.43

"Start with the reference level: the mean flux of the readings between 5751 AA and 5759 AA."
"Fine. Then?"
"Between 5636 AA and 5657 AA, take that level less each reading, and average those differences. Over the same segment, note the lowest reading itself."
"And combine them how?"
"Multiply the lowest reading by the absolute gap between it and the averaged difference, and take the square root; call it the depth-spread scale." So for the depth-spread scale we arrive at 2.19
